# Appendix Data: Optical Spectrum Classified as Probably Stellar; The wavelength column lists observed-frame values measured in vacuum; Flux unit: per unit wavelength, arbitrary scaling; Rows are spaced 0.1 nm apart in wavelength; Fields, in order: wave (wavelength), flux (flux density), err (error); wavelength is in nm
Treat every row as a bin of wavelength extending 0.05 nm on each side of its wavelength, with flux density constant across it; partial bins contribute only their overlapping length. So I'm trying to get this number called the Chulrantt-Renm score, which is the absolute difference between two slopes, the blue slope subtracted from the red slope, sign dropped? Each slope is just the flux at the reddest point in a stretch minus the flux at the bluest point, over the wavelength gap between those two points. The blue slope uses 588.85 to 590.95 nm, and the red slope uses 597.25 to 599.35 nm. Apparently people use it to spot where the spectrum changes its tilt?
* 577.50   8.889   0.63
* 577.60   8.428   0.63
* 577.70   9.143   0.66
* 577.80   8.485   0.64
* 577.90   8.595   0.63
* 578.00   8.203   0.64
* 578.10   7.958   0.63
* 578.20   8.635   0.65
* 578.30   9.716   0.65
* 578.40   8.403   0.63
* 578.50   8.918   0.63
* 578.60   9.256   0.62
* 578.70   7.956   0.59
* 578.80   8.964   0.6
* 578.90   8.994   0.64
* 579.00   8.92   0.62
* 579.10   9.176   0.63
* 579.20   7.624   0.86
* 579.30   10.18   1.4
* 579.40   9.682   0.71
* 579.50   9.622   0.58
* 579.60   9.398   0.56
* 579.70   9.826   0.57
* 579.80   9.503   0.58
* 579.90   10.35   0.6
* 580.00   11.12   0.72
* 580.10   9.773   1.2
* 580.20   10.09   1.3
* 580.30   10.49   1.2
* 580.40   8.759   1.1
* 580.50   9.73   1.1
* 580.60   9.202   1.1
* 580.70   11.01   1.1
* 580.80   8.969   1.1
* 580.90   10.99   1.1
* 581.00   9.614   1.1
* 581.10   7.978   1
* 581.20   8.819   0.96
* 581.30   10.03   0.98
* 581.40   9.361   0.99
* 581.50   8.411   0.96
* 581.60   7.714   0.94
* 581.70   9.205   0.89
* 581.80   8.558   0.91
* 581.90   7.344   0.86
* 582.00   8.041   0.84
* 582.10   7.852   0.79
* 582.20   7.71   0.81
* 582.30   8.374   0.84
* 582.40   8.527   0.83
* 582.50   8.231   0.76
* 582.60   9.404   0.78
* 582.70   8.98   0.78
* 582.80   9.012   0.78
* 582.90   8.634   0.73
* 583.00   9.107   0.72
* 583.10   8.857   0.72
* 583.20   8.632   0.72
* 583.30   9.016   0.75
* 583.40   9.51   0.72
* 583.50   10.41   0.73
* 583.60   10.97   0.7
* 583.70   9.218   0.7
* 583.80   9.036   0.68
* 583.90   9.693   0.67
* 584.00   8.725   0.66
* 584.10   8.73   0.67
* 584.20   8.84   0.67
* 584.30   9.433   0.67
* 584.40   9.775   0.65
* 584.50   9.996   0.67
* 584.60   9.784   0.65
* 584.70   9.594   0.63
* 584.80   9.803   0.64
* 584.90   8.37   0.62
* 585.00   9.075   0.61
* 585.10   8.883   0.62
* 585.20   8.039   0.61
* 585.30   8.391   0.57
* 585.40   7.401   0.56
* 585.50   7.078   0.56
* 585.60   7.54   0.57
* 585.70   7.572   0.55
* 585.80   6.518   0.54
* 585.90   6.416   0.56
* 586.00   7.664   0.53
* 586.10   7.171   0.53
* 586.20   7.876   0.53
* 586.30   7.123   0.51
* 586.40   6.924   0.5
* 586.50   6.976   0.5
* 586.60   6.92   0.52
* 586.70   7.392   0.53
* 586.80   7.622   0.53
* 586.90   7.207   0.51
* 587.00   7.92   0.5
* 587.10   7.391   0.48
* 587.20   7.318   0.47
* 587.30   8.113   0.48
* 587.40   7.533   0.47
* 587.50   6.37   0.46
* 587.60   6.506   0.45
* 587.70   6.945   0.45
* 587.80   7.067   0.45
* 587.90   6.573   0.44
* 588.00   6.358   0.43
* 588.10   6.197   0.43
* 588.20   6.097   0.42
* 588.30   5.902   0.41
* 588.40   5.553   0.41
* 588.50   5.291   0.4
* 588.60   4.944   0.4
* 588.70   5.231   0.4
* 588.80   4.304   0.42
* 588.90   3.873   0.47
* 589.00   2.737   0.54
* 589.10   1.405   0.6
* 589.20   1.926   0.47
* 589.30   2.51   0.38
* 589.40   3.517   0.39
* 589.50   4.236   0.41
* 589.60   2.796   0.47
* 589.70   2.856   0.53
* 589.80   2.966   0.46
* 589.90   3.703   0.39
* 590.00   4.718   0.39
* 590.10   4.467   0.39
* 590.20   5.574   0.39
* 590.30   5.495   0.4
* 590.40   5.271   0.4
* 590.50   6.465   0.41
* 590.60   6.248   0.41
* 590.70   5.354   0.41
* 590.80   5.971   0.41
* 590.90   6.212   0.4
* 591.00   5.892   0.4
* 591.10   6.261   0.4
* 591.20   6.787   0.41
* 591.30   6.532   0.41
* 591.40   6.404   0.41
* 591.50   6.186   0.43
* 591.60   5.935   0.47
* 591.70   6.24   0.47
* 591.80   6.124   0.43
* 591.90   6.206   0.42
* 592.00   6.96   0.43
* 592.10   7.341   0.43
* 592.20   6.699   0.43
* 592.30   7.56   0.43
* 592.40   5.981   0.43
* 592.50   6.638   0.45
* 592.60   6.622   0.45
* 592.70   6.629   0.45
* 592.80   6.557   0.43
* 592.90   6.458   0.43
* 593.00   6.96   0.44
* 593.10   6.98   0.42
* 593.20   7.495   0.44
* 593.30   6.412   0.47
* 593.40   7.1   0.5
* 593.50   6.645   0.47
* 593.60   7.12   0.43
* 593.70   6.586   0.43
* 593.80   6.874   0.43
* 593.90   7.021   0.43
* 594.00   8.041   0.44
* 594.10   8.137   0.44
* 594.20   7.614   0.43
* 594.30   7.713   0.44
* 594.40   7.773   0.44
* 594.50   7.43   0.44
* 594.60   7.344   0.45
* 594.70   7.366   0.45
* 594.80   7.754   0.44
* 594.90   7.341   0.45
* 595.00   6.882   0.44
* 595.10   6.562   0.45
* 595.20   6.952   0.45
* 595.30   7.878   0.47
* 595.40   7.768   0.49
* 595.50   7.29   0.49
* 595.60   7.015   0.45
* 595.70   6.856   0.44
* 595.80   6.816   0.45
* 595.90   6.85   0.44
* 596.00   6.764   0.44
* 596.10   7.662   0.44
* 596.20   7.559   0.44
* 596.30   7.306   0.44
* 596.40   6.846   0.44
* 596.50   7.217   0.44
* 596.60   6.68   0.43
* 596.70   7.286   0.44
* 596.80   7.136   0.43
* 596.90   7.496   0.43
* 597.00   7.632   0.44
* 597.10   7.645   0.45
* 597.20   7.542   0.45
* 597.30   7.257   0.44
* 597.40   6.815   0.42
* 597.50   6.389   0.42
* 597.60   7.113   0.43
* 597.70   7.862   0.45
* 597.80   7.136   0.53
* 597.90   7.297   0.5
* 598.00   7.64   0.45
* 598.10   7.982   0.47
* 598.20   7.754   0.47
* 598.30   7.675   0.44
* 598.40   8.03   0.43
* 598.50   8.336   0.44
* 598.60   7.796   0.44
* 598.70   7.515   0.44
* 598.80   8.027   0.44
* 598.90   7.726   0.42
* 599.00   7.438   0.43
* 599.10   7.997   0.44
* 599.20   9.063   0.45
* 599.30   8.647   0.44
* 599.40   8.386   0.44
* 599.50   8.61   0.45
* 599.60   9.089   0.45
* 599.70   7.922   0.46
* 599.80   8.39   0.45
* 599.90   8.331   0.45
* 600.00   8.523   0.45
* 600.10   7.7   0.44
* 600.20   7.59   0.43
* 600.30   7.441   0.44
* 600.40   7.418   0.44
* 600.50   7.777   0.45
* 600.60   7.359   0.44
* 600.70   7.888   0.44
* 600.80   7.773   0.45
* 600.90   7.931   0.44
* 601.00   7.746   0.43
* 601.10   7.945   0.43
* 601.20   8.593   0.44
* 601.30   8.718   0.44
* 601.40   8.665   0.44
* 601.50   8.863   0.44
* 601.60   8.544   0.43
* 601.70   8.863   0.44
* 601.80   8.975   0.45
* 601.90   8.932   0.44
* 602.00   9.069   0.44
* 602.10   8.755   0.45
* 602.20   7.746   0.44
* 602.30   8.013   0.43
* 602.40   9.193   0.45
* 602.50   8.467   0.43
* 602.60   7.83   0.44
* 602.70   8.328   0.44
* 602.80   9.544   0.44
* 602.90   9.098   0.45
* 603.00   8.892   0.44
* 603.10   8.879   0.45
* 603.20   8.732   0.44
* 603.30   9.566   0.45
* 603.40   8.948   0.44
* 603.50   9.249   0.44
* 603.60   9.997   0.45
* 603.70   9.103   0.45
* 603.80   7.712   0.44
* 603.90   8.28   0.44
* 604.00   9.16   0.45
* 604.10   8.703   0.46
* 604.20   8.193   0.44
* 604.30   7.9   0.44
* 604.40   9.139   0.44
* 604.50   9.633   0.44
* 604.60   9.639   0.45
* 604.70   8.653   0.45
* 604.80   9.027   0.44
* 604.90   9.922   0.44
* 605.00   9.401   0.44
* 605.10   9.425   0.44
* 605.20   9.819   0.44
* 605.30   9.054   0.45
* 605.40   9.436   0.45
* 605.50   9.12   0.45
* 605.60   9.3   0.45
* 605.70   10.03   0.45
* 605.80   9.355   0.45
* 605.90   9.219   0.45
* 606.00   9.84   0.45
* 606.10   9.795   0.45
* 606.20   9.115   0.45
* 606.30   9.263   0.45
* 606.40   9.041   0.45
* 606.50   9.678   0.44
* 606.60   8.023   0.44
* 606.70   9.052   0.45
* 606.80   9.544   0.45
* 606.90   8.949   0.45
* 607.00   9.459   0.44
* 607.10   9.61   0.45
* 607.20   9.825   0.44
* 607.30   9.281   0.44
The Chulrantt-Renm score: 0.47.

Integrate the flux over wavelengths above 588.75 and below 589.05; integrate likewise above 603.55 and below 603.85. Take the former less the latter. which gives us -1.6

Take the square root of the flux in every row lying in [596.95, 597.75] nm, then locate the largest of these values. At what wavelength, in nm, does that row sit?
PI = 597.70 nm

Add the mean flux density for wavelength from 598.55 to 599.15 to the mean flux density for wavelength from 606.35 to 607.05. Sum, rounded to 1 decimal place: 16.9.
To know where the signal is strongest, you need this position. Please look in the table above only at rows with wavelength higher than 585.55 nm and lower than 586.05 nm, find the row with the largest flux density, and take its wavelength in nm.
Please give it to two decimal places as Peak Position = 586.00 nm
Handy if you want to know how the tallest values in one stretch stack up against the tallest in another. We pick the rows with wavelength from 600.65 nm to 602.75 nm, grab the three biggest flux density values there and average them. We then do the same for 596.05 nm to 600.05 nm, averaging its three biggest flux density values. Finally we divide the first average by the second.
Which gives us 1.0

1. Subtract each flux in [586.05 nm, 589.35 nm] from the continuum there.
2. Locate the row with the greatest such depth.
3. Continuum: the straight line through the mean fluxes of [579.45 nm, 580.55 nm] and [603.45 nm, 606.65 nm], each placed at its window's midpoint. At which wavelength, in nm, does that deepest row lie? 589.10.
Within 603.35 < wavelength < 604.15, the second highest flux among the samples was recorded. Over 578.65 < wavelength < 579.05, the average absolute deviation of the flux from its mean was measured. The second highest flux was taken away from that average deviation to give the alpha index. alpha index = -8.9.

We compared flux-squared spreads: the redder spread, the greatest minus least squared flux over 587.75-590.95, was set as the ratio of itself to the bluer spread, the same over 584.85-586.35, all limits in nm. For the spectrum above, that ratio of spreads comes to 1.16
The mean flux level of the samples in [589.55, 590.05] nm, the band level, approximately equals 3.4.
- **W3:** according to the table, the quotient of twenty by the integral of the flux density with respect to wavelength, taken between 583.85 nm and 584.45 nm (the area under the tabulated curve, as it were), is 3.62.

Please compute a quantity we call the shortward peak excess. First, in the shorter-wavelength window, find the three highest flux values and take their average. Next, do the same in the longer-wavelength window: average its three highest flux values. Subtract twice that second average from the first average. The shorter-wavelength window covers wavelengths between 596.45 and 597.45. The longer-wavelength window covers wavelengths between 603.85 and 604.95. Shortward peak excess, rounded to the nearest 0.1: -11.9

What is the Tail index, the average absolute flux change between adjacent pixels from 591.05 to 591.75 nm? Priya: 0.28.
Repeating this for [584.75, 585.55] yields 0.69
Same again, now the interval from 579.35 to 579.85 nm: 0.26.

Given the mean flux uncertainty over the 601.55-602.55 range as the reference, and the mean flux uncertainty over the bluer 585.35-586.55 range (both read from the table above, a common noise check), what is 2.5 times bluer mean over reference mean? 3.0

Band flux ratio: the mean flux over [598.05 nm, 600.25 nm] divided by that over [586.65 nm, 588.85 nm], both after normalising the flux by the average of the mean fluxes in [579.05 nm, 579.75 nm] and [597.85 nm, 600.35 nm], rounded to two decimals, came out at 1.24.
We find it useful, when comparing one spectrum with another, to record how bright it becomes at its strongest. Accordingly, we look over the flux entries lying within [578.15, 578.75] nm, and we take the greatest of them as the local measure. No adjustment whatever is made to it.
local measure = 9.716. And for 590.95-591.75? 6.787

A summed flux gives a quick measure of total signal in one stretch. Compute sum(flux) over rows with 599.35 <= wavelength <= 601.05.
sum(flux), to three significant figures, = 136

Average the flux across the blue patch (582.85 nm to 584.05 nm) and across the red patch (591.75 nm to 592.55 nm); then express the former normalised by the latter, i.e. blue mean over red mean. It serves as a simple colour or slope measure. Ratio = 1.39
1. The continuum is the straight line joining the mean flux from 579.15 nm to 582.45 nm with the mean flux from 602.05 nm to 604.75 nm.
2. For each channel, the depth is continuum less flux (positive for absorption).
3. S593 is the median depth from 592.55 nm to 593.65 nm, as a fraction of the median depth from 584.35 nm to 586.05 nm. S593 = 3.06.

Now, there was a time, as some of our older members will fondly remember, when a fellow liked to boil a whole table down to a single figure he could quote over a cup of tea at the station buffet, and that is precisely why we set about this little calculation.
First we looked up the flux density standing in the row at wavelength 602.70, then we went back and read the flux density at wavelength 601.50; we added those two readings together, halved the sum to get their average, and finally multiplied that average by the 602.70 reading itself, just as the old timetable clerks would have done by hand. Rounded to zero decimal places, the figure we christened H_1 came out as 72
